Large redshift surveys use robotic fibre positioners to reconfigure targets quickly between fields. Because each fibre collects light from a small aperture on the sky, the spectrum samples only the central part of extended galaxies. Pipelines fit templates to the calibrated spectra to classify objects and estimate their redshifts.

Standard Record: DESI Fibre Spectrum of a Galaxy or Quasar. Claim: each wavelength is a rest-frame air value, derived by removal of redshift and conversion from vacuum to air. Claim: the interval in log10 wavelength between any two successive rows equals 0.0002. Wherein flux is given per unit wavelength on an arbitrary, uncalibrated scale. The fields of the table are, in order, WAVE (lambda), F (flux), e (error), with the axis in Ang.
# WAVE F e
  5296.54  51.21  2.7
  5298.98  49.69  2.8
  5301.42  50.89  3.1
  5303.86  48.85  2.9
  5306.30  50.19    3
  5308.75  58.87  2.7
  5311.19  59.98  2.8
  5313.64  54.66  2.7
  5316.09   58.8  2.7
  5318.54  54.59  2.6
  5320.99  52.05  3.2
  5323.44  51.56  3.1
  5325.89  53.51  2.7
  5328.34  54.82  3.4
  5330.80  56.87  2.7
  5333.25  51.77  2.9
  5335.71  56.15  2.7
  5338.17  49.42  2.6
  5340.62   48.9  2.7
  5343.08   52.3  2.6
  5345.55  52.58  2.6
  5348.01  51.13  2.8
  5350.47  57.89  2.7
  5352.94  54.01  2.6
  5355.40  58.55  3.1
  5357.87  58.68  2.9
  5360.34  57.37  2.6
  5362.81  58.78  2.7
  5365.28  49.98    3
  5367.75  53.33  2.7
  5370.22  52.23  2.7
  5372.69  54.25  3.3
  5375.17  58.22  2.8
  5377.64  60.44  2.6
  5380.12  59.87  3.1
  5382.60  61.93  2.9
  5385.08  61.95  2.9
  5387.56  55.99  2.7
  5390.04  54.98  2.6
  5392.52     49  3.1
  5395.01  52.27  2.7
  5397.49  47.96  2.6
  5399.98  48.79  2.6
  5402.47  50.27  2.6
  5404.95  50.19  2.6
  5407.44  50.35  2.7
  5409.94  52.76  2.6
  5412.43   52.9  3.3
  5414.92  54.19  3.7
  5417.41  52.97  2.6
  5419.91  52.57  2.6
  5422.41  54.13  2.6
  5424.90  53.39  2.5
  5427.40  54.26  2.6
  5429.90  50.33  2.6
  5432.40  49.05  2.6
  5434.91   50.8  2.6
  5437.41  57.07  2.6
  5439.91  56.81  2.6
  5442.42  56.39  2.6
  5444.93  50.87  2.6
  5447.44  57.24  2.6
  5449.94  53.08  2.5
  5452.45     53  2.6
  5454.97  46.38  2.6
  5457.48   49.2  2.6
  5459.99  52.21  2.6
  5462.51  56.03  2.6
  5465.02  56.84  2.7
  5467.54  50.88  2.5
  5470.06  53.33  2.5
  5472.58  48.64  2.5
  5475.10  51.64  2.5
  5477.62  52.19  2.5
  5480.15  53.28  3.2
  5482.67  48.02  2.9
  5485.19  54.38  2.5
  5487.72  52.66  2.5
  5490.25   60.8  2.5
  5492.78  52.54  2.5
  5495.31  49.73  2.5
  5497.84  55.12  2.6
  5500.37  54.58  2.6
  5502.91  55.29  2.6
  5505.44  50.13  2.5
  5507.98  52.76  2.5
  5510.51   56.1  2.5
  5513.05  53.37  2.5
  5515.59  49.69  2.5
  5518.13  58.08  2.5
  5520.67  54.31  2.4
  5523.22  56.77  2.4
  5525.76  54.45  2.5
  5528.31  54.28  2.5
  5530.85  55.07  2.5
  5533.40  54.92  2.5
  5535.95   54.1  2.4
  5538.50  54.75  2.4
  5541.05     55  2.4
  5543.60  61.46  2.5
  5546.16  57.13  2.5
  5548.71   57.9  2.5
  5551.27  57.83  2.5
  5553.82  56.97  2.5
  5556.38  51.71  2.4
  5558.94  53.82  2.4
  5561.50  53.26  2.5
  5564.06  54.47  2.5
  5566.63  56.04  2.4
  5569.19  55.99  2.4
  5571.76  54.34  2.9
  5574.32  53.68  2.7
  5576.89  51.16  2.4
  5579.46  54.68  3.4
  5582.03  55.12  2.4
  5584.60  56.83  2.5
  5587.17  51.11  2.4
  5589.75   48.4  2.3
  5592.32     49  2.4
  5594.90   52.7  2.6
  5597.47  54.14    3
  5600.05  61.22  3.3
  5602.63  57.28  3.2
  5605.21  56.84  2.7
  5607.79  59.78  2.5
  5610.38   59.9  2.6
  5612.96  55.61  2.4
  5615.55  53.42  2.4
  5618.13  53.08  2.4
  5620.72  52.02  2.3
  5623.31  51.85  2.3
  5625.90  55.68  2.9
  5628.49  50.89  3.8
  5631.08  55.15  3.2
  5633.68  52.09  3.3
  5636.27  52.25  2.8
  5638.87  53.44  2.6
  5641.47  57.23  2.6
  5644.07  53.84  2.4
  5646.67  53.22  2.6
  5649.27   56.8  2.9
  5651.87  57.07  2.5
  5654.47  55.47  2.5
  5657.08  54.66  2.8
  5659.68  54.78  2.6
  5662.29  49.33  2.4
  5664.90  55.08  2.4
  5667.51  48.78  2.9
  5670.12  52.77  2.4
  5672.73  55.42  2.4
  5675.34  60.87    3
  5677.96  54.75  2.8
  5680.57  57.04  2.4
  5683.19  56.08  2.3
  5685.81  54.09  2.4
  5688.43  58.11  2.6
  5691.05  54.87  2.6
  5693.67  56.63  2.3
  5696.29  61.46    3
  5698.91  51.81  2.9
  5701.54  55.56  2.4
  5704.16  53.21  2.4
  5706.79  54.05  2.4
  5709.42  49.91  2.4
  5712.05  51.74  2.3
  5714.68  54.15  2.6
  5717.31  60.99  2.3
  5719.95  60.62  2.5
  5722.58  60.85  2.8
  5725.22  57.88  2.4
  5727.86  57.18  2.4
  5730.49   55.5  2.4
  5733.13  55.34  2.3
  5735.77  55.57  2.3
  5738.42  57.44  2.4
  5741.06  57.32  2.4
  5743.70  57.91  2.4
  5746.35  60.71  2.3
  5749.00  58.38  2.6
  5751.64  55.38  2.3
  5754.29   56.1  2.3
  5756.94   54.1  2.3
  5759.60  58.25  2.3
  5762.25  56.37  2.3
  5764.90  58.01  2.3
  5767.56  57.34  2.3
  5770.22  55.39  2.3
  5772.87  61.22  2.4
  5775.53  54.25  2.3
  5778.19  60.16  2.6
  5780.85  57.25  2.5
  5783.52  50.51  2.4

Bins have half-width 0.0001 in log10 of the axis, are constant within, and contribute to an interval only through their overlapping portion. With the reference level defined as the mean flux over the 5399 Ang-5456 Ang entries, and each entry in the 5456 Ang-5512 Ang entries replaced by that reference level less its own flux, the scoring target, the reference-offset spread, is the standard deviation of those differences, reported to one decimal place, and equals 3.0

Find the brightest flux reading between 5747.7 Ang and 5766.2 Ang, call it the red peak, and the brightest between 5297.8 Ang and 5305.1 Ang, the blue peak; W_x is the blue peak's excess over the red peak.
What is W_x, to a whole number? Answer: -7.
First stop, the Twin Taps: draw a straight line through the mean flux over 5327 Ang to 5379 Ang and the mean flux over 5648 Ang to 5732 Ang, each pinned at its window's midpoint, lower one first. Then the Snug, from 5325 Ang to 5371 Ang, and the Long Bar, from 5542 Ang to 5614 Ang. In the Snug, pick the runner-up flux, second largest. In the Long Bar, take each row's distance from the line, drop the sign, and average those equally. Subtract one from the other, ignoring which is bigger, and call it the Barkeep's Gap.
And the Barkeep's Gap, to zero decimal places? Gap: 56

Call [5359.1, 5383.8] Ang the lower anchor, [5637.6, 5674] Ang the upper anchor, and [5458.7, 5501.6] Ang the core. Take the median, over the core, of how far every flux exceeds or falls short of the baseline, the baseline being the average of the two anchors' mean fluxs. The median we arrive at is -2.7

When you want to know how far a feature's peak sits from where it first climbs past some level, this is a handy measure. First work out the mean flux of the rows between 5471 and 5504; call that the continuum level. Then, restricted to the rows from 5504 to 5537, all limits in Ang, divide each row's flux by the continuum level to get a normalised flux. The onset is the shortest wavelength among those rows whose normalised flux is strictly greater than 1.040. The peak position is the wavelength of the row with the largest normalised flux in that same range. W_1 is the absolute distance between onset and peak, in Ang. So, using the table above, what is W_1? 7.6 Ang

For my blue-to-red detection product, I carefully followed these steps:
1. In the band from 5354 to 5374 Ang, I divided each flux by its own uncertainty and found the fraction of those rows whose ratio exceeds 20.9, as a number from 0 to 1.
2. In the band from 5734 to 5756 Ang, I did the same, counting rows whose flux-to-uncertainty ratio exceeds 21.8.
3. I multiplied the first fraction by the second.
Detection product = 0.25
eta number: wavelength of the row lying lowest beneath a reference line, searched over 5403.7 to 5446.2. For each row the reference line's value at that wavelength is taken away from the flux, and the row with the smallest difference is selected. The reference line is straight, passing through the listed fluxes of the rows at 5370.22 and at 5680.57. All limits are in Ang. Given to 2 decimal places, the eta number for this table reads 5432.40 Ang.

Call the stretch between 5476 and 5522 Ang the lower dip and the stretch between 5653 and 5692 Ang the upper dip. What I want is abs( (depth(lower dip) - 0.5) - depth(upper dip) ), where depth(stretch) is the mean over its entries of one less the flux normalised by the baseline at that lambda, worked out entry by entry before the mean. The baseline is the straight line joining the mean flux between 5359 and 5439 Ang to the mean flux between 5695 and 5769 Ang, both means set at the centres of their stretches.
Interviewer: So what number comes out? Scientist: 0.501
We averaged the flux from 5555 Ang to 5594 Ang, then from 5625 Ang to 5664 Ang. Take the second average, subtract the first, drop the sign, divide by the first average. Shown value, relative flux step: 0.015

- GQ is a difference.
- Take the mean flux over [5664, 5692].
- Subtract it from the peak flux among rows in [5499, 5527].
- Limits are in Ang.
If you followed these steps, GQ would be 2.8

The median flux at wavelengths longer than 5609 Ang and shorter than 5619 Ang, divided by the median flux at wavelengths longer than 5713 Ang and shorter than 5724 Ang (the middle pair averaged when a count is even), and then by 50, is 0.0180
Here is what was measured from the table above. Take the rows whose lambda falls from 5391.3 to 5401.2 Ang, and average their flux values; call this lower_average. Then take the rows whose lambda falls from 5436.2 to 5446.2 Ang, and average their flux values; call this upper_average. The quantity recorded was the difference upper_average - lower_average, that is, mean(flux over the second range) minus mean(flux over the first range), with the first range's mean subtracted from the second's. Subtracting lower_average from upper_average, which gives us 6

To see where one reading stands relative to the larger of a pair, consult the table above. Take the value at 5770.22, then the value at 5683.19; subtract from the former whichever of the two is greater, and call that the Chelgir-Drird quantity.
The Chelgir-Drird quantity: -0.69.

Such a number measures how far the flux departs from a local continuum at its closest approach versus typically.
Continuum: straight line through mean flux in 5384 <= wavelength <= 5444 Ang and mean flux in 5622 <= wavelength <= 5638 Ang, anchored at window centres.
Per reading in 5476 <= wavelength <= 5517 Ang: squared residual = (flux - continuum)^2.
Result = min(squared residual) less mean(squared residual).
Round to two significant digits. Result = -8.8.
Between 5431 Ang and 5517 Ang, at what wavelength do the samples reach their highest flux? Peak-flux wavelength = 5490.25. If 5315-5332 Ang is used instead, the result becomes 5316.09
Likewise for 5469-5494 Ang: 5490.25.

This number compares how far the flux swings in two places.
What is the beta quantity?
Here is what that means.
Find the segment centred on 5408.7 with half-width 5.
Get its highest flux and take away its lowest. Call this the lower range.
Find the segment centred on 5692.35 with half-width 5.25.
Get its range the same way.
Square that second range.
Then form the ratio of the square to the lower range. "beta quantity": 16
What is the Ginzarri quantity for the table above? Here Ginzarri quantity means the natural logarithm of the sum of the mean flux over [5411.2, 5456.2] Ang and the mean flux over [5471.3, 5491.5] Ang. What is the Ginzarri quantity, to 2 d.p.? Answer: 4.66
